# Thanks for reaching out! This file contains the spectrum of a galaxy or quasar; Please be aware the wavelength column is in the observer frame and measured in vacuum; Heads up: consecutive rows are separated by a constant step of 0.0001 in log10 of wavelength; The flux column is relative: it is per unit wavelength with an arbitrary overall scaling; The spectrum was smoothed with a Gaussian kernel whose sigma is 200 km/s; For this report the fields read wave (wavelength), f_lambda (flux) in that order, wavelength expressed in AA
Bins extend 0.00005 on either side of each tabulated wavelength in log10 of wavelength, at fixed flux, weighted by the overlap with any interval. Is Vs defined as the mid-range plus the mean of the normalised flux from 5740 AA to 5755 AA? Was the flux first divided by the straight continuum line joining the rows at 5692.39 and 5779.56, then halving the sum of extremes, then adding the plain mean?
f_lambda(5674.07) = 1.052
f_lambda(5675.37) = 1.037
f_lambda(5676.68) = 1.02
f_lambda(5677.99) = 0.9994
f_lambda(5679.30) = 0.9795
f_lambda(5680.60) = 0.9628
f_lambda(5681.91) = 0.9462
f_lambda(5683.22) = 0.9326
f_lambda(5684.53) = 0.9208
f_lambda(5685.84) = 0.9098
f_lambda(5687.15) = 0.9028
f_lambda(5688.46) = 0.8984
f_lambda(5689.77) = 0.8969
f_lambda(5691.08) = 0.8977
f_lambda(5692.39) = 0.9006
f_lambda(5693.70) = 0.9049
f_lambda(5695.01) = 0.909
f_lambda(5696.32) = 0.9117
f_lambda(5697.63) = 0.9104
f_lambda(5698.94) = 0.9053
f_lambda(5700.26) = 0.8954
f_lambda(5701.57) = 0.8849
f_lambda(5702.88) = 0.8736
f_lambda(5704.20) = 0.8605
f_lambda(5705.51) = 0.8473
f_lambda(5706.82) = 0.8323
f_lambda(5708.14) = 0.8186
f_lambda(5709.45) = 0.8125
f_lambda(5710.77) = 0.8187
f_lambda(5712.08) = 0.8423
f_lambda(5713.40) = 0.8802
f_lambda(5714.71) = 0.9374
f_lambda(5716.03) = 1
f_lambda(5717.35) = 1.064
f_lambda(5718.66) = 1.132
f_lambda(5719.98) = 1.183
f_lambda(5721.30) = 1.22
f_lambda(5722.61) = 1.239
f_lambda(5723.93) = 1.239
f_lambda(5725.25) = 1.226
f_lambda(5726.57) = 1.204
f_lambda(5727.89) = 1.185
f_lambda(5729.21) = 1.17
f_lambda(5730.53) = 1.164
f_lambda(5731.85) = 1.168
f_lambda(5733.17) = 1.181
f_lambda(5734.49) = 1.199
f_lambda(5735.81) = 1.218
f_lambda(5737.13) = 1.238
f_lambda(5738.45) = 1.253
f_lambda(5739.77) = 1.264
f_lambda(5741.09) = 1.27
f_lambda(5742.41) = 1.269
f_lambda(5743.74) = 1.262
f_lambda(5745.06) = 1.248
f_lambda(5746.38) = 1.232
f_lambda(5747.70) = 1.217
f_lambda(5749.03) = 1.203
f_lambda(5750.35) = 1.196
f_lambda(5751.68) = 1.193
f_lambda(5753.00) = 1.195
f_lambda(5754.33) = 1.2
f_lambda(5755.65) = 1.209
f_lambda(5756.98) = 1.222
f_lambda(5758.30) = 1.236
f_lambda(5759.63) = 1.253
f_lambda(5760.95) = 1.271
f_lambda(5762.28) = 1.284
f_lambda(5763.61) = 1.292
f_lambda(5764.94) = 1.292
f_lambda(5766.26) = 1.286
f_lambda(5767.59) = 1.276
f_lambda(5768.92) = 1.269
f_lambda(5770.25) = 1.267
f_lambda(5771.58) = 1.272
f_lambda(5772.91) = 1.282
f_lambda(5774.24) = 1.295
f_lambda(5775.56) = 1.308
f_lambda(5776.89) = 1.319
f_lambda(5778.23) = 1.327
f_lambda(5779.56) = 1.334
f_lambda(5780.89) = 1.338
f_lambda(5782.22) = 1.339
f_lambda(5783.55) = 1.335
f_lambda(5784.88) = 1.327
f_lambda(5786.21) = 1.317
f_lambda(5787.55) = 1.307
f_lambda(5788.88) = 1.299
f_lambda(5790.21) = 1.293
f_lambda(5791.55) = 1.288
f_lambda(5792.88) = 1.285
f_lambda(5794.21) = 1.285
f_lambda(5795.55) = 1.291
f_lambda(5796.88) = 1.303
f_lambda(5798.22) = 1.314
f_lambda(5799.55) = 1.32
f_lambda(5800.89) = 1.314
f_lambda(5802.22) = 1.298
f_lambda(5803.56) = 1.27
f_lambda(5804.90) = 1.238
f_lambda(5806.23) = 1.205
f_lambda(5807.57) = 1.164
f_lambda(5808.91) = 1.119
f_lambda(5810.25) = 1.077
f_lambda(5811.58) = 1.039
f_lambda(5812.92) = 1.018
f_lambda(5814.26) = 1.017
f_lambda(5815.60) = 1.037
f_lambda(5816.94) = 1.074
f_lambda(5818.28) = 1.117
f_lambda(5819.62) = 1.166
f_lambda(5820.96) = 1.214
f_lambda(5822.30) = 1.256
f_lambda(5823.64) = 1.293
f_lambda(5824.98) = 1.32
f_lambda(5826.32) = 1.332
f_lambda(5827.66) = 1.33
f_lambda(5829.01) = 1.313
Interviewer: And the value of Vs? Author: 2.10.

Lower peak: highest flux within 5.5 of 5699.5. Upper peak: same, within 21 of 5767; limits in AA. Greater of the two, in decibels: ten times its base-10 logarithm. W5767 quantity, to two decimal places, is 1.27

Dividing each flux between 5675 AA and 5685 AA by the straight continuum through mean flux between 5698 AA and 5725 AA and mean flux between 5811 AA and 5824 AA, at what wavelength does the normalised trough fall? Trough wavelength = 5684.53 AA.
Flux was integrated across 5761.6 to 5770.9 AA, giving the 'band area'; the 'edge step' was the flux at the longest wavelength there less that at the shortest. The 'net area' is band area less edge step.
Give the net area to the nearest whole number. 12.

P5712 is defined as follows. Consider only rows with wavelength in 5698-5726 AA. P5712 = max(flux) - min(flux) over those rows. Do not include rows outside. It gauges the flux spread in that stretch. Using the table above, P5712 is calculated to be 0.43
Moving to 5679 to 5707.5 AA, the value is 0.15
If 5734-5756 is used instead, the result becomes 0.08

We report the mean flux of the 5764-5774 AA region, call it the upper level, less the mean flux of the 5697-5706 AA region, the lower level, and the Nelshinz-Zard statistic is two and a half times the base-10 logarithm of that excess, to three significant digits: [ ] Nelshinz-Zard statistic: -1.01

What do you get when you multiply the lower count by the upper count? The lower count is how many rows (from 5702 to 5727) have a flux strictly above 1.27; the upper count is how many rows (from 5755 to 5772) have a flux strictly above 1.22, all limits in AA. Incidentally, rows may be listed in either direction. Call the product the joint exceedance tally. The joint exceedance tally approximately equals 0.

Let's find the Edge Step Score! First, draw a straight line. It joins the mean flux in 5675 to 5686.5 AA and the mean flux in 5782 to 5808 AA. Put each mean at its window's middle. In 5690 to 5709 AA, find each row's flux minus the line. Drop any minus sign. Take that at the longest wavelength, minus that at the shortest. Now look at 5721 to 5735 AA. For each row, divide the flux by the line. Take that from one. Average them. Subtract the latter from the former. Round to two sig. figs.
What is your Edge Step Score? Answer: 0.22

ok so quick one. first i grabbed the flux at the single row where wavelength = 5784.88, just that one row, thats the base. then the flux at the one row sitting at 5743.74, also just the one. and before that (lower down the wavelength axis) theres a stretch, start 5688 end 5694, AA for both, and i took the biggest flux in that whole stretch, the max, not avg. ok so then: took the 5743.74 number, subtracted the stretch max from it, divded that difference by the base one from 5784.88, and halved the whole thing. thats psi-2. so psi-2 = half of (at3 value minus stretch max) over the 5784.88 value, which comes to 0.13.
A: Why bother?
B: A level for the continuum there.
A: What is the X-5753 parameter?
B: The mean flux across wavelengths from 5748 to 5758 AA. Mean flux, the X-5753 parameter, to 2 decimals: 1.20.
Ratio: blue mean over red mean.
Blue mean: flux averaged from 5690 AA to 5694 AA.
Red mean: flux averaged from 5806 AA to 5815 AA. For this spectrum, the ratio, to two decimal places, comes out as 0.83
